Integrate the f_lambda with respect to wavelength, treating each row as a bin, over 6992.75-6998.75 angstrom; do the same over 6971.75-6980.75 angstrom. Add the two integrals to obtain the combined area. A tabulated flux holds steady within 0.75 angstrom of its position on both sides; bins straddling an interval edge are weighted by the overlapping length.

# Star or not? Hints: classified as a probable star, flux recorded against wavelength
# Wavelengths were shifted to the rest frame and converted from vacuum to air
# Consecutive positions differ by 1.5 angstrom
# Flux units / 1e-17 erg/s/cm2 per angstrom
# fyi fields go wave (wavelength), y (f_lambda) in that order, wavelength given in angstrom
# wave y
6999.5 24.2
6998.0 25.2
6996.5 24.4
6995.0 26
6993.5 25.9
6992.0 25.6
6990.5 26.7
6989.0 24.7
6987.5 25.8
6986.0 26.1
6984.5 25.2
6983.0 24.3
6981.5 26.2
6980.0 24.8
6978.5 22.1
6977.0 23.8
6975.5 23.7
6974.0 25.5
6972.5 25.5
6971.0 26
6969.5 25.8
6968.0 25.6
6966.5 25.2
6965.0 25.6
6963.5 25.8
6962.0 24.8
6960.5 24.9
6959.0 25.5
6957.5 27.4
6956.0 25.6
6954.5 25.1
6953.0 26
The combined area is 370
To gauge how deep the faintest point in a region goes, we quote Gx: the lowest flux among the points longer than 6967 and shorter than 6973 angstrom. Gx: 25.5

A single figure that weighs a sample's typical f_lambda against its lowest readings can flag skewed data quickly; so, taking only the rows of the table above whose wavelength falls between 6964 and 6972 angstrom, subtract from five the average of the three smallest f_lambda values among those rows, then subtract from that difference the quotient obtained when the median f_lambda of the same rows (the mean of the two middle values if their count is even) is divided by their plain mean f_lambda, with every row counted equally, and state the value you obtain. -21.5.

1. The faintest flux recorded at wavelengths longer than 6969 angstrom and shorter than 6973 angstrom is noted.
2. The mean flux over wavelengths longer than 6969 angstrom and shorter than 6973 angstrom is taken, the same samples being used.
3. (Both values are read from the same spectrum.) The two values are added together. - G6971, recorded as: 51.3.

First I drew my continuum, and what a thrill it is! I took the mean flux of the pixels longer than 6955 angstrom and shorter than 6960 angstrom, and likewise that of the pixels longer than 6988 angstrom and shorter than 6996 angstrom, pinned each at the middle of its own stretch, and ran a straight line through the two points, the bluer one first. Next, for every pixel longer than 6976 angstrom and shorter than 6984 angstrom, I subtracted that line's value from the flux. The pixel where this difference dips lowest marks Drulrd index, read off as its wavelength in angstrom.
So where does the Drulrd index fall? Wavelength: 6978.5 angstrom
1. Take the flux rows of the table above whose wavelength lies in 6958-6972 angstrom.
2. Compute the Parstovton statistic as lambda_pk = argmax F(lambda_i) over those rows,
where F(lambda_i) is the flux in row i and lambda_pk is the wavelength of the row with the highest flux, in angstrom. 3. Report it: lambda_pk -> 6971.0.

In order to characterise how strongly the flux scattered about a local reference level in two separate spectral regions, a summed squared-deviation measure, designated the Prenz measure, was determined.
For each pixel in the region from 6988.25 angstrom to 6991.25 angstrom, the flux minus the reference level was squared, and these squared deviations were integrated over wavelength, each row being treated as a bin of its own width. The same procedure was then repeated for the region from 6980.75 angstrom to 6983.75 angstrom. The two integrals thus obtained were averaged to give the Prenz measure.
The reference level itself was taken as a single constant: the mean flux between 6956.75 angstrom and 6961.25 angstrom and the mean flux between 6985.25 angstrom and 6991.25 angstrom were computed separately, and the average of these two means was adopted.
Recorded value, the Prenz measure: 3.5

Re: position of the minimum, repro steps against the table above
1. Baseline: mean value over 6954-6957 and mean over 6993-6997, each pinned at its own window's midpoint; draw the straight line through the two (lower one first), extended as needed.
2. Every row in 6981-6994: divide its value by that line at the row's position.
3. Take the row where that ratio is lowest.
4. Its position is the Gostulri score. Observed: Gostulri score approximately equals 6983.0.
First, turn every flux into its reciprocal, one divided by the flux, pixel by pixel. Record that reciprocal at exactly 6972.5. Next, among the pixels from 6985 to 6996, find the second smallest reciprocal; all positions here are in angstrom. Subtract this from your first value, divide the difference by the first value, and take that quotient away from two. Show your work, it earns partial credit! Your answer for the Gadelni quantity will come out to 1.98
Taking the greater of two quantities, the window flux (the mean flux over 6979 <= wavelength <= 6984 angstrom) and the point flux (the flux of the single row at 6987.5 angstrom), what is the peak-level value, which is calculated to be 25.8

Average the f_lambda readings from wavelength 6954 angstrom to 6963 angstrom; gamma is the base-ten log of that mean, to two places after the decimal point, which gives 1.41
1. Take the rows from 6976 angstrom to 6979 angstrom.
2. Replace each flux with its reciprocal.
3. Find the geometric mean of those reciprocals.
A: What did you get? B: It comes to 0.0436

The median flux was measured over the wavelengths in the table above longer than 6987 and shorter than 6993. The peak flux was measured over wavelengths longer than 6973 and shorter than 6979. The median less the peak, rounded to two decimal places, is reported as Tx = 0.20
